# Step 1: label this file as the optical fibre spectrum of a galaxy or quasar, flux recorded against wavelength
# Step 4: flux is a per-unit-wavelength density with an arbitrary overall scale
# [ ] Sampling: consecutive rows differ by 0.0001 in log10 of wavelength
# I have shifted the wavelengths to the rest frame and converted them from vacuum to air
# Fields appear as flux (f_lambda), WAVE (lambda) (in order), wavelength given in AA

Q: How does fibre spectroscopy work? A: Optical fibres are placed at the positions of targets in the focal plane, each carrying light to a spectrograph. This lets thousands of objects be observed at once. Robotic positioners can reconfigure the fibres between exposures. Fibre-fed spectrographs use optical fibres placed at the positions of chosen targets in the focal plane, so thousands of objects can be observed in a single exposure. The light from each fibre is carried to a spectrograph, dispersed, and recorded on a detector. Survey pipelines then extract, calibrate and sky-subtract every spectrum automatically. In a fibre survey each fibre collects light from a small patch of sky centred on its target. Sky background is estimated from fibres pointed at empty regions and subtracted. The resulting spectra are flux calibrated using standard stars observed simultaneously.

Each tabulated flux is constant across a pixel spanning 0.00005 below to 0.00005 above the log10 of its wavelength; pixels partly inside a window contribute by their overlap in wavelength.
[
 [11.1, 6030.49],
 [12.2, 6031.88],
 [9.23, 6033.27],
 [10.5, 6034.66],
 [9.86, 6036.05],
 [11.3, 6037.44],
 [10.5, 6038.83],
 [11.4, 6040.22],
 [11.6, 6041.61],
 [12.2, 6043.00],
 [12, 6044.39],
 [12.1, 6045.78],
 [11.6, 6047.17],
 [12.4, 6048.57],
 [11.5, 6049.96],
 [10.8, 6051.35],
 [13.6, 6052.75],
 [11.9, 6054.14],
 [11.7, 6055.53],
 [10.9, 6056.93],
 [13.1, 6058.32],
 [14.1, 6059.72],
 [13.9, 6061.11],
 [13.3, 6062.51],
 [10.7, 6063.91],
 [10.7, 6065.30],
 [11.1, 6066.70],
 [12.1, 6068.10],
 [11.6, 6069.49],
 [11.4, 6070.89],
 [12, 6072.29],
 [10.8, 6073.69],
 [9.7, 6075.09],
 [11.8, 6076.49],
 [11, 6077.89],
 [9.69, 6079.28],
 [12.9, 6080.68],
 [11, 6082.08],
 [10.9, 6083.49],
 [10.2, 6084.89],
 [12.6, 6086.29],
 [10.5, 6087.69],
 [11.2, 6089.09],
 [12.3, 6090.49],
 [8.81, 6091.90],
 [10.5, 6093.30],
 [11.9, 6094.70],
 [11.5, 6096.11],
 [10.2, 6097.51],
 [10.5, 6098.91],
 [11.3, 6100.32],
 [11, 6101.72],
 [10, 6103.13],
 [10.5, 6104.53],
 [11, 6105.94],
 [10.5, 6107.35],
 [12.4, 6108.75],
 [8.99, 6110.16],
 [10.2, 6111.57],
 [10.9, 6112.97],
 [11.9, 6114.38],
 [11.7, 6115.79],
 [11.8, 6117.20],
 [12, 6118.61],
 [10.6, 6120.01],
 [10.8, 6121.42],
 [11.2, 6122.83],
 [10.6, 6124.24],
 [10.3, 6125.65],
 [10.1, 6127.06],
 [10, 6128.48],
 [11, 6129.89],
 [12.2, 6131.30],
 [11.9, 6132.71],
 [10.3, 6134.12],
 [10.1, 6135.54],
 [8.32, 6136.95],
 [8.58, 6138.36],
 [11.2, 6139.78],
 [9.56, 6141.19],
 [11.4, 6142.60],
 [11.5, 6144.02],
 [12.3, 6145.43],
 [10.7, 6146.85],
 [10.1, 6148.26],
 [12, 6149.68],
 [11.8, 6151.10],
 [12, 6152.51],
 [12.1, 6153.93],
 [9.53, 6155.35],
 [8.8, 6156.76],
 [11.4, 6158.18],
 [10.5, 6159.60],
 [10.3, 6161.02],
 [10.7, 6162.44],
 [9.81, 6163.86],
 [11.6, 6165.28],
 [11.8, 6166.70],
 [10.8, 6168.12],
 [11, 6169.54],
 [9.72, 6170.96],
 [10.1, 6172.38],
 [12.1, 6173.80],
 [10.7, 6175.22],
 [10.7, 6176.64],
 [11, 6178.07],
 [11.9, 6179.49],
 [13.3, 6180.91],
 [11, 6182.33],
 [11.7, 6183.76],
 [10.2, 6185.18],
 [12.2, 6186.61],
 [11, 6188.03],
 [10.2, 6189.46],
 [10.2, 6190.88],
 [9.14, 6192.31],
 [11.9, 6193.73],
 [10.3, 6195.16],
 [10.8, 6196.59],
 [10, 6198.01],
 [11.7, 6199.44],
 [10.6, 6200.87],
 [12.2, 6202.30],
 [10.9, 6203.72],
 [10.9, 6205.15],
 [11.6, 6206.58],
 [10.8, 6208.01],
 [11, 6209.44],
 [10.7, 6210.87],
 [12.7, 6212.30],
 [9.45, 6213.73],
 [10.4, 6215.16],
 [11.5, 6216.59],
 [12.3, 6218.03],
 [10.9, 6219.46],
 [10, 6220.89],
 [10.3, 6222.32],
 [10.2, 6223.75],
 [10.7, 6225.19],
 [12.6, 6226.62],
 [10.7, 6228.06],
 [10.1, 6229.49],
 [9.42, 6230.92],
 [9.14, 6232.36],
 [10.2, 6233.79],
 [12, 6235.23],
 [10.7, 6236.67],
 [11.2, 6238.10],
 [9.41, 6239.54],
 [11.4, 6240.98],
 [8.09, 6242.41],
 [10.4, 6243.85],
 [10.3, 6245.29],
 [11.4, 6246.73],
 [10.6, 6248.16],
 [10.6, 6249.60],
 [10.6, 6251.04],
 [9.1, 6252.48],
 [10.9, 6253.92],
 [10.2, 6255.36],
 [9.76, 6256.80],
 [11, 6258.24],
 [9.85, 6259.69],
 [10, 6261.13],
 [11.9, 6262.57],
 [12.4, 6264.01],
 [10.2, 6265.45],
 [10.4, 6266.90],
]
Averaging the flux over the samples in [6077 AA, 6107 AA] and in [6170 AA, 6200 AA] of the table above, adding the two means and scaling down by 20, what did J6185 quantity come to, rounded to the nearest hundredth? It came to 1.09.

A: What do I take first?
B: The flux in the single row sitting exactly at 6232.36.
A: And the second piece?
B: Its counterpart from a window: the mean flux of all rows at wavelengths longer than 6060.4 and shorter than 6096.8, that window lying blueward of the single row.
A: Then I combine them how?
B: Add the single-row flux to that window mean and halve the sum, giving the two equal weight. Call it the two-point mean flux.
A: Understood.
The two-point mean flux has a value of 10.2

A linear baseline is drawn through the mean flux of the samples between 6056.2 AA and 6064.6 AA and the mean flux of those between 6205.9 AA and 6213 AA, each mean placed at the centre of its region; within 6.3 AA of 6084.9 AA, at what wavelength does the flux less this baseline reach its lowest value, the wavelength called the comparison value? 6079.28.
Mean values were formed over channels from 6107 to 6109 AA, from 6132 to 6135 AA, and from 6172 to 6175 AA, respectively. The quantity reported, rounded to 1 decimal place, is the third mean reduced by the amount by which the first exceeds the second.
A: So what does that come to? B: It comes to 10.8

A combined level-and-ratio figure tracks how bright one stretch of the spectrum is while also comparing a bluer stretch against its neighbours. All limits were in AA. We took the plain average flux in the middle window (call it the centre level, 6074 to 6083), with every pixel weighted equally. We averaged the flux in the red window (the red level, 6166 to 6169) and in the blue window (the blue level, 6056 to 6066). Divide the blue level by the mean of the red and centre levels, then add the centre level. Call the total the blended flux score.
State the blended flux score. 12.1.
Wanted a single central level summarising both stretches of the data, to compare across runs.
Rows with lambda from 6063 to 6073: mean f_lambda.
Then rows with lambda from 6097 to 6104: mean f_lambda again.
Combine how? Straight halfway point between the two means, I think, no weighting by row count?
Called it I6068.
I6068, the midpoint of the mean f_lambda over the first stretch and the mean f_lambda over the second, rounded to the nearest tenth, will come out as 11.0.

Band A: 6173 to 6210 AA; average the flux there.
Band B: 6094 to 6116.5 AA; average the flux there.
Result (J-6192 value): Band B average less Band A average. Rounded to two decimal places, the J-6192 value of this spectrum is -0.17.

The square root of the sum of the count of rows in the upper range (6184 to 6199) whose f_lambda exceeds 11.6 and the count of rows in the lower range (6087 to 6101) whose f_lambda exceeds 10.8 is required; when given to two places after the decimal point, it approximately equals 2.65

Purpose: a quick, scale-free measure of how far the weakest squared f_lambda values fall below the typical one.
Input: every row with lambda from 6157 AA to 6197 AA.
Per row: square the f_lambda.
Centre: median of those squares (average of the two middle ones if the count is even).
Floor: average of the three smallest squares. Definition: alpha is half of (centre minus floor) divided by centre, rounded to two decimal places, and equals 0.11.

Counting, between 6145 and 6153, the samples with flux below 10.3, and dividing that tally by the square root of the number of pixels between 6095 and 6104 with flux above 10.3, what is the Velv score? 0.5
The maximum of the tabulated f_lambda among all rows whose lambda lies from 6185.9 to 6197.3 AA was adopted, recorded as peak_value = 12.2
